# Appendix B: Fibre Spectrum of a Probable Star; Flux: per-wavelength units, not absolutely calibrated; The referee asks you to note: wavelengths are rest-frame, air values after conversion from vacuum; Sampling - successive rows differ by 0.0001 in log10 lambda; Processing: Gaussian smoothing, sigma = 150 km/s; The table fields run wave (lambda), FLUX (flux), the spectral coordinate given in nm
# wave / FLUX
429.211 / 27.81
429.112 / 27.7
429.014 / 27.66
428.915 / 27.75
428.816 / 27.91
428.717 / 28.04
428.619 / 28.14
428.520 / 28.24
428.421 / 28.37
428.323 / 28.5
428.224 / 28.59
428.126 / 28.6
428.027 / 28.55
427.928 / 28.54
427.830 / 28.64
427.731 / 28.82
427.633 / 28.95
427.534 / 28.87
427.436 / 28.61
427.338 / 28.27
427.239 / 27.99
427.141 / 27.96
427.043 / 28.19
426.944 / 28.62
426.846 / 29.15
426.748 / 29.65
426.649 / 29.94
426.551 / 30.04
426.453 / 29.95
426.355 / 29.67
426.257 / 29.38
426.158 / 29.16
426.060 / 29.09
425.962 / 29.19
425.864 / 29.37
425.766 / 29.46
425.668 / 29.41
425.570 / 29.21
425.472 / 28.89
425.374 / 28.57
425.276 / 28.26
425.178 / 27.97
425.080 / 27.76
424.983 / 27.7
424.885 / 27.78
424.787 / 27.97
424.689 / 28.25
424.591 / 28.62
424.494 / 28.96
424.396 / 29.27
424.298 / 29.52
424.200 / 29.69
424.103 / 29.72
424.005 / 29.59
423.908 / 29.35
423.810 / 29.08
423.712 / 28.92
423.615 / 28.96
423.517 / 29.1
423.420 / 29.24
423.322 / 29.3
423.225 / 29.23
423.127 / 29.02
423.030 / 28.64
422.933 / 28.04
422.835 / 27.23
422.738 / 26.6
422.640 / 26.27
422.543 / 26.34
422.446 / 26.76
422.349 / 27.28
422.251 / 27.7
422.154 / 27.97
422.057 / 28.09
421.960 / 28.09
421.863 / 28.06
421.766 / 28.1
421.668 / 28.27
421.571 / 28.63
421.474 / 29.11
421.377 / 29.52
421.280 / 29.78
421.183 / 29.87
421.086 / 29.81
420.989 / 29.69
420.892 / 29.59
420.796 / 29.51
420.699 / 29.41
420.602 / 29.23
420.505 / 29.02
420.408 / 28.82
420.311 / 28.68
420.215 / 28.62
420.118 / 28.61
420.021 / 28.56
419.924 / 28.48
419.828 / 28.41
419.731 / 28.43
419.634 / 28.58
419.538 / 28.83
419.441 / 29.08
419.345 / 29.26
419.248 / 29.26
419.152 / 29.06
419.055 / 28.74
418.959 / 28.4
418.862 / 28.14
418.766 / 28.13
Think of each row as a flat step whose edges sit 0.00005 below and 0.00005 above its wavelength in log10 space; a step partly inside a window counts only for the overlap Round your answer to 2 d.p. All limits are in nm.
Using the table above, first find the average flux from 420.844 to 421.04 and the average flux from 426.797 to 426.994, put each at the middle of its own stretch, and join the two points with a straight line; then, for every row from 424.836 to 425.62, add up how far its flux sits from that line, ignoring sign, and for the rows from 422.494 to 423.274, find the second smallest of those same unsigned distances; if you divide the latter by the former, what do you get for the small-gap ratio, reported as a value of 0.05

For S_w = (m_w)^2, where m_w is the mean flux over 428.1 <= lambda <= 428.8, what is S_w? 804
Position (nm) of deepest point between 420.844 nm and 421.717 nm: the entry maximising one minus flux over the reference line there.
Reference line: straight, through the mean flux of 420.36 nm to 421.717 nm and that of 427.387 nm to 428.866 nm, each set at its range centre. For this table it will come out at 421.668 nm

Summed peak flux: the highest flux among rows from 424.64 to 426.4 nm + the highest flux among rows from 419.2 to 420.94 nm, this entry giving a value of 59.3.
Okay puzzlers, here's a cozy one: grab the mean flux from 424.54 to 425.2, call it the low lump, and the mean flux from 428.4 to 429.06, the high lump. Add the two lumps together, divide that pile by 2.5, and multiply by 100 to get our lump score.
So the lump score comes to 2241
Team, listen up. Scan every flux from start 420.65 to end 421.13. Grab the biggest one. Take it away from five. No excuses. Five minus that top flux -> -24.8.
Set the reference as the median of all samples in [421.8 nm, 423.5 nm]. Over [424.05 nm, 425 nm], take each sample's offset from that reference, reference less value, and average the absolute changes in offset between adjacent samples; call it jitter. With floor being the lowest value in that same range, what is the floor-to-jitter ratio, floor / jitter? 123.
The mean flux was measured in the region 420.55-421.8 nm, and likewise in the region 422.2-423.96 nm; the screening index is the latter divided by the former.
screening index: 0.962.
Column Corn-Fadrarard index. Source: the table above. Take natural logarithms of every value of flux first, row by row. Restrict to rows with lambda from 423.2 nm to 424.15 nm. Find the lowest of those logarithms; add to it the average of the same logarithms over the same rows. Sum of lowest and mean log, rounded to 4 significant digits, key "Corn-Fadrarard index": 6.740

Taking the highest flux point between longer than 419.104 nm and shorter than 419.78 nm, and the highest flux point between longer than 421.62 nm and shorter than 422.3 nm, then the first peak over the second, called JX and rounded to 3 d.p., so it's 1.035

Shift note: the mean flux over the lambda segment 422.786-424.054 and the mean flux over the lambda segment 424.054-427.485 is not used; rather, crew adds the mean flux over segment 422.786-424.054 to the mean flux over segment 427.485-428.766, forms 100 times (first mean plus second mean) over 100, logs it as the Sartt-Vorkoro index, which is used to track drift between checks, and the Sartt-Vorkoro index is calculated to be 57.4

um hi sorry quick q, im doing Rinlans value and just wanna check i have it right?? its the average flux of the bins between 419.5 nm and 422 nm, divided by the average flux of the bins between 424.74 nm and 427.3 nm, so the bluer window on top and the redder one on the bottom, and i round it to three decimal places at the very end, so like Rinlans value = 1.002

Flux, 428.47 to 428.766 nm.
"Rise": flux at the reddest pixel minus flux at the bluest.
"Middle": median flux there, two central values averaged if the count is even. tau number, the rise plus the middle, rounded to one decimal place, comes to 27.9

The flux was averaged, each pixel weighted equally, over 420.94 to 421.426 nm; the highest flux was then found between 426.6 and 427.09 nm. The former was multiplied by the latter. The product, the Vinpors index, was 890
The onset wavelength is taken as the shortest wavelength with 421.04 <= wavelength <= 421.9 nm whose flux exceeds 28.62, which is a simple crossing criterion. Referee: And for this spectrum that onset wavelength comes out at 421.086 nm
